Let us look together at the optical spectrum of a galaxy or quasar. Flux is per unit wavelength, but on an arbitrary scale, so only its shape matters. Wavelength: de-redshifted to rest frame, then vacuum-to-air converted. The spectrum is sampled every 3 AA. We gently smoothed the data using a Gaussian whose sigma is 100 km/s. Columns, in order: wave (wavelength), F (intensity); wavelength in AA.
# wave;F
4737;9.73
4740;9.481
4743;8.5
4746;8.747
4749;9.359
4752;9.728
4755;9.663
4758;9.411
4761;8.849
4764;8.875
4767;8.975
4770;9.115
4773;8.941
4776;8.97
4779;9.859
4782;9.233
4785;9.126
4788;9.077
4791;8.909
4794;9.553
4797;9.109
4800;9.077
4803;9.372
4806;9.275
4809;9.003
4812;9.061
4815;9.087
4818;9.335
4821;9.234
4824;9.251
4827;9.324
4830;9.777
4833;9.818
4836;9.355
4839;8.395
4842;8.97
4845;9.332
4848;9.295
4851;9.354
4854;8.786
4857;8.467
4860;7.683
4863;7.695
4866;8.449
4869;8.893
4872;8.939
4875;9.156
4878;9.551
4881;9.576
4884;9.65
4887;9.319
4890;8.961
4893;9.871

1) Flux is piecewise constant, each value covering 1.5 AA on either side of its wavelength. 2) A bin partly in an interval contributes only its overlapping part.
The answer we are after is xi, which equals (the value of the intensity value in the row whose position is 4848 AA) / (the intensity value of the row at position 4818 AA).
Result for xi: 1.00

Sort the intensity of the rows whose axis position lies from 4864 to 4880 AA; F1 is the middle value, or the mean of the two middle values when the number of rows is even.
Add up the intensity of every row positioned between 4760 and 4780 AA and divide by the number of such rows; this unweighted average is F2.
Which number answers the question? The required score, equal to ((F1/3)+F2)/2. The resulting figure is 6.03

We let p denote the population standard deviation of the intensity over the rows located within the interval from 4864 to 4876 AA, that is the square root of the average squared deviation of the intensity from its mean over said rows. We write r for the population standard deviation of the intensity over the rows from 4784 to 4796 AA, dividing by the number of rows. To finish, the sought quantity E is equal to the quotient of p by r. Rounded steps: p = 0.26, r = 0.24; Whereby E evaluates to 1.1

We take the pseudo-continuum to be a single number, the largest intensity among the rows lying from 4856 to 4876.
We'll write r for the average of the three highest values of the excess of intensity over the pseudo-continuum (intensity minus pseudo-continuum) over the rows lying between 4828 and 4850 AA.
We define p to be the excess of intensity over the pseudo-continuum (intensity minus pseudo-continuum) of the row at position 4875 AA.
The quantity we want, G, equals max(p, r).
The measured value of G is 0.49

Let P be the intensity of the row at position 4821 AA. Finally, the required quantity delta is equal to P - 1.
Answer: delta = 8.23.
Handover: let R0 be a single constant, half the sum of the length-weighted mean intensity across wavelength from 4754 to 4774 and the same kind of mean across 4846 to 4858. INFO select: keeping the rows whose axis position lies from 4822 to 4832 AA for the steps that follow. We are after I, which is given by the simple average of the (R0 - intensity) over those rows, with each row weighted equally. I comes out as -0.39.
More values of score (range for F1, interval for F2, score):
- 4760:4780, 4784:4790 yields 6.05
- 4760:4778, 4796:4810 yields 6.08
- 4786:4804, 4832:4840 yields 6.11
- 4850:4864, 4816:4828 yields 6.05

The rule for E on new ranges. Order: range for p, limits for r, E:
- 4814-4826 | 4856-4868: 0.2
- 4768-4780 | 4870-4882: 1.4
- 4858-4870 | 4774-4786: 1.5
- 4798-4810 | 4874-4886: 0.8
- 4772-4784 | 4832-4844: 0.7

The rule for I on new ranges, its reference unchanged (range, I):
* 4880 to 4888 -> -0.45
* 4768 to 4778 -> 0.05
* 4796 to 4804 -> -0.13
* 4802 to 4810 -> -0.16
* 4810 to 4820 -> -0.10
